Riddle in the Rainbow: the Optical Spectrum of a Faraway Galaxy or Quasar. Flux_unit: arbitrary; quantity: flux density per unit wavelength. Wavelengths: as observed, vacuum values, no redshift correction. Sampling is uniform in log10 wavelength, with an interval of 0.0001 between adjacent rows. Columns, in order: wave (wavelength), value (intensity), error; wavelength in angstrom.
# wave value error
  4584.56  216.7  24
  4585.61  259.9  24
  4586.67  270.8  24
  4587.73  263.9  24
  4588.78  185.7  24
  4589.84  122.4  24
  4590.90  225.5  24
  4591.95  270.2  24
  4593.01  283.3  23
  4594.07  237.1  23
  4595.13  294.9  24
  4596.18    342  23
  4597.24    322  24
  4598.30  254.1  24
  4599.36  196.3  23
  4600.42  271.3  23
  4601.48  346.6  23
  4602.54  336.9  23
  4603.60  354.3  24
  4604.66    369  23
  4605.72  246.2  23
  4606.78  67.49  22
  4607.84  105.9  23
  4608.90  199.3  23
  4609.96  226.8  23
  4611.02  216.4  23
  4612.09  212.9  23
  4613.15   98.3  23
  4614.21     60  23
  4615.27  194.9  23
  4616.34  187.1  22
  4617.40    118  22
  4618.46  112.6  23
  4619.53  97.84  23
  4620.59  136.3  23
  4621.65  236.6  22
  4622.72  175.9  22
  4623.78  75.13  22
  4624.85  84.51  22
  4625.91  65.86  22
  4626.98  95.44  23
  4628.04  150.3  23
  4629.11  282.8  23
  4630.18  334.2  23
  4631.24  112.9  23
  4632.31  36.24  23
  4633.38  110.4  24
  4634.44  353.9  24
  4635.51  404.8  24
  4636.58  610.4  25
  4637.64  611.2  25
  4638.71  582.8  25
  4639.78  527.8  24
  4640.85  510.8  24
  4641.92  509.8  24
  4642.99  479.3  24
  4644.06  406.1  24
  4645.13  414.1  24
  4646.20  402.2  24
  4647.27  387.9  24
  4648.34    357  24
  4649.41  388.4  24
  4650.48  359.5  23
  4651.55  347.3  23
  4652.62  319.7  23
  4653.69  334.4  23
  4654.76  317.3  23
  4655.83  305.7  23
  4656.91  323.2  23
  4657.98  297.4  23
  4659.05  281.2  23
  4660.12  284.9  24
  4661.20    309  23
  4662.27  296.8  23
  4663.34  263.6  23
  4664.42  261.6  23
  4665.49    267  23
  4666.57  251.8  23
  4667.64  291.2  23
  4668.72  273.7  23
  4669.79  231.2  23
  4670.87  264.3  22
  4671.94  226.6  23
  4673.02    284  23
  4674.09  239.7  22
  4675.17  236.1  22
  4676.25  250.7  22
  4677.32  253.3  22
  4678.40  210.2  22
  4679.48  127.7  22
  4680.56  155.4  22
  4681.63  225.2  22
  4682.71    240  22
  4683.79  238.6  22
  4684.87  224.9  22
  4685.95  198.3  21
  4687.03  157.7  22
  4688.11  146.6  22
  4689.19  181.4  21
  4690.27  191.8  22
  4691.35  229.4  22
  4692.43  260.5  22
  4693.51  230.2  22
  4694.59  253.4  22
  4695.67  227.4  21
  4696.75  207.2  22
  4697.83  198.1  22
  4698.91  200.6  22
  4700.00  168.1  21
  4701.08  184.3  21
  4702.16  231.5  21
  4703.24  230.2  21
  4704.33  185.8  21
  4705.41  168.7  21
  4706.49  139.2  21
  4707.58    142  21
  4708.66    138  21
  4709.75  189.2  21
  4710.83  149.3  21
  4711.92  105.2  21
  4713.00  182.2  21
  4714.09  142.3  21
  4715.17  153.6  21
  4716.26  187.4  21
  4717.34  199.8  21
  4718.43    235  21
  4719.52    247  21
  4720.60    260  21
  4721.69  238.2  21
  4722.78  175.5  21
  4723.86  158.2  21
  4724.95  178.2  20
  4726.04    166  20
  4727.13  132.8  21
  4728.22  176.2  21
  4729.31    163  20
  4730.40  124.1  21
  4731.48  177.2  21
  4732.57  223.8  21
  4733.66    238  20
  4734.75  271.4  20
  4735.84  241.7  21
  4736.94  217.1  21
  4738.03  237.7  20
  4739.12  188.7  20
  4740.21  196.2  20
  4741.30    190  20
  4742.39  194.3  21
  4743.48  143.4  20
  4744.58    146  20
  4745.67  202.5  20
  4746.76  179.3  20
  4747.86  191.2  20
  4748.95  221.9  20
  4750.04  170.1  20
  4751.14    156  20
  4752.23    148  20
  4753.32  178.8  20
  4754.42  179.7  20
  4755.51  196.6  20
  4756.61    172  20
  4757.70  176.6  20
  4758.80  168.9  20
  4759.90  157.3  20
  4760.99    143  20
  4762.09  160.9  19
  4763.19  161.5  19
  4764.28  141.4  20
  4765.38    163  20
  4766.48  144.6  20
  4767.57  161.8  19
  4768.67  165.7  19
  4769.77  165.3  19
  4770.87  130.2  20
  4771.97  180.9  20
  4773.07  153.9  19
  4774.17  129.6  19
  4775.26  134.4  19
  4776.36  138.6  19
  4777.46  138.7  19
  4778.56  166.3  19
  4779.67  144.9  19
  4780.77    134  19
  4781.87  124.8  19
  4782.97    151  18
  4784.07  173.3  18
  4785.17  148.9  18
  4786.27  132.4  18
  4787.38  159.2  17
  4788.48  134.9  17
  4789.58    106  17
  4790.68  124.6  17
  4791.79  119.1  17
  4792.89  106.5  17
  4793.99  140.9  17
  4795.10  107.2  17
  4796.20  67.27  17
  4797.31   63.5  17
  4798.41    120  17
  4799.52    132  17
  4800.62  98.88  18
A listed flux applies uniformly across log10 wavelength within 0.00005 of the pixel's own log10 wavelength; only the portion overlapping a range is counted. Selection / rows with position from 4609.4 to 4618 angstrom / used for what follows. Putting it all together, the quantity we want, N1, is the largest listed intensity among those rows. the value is 226.8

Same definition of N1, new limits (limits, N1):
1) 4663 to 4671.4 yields 291.2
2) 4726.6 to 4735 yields 271.4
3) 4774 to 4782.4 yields 166.3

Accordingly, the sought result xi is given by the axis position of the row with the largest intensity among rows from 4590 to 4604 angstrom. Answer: 4603.60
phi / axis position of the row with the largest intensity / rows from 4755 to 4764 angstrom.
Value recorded 4755.51 angstrom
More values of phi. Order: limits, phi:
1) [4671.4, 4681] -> 4673.02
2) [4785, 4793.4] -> 4787.38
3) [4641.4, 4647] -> 4641.92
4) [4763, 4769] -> 4768.67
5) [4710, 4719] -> 4718.43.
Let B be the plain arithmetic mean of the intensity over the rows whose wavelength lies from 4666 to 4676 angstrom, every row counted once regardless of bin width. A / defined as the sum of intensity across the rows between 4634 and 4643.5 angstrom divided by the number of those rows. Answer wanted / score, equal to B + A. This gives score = 765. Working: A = 510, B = 255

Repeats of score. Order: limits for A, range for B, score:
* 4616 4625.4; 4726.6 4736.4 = 330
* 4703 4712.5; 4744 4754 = 338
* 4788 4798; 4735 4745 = 303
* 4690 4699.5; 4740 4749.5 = 407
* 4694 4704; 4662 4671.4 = 478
